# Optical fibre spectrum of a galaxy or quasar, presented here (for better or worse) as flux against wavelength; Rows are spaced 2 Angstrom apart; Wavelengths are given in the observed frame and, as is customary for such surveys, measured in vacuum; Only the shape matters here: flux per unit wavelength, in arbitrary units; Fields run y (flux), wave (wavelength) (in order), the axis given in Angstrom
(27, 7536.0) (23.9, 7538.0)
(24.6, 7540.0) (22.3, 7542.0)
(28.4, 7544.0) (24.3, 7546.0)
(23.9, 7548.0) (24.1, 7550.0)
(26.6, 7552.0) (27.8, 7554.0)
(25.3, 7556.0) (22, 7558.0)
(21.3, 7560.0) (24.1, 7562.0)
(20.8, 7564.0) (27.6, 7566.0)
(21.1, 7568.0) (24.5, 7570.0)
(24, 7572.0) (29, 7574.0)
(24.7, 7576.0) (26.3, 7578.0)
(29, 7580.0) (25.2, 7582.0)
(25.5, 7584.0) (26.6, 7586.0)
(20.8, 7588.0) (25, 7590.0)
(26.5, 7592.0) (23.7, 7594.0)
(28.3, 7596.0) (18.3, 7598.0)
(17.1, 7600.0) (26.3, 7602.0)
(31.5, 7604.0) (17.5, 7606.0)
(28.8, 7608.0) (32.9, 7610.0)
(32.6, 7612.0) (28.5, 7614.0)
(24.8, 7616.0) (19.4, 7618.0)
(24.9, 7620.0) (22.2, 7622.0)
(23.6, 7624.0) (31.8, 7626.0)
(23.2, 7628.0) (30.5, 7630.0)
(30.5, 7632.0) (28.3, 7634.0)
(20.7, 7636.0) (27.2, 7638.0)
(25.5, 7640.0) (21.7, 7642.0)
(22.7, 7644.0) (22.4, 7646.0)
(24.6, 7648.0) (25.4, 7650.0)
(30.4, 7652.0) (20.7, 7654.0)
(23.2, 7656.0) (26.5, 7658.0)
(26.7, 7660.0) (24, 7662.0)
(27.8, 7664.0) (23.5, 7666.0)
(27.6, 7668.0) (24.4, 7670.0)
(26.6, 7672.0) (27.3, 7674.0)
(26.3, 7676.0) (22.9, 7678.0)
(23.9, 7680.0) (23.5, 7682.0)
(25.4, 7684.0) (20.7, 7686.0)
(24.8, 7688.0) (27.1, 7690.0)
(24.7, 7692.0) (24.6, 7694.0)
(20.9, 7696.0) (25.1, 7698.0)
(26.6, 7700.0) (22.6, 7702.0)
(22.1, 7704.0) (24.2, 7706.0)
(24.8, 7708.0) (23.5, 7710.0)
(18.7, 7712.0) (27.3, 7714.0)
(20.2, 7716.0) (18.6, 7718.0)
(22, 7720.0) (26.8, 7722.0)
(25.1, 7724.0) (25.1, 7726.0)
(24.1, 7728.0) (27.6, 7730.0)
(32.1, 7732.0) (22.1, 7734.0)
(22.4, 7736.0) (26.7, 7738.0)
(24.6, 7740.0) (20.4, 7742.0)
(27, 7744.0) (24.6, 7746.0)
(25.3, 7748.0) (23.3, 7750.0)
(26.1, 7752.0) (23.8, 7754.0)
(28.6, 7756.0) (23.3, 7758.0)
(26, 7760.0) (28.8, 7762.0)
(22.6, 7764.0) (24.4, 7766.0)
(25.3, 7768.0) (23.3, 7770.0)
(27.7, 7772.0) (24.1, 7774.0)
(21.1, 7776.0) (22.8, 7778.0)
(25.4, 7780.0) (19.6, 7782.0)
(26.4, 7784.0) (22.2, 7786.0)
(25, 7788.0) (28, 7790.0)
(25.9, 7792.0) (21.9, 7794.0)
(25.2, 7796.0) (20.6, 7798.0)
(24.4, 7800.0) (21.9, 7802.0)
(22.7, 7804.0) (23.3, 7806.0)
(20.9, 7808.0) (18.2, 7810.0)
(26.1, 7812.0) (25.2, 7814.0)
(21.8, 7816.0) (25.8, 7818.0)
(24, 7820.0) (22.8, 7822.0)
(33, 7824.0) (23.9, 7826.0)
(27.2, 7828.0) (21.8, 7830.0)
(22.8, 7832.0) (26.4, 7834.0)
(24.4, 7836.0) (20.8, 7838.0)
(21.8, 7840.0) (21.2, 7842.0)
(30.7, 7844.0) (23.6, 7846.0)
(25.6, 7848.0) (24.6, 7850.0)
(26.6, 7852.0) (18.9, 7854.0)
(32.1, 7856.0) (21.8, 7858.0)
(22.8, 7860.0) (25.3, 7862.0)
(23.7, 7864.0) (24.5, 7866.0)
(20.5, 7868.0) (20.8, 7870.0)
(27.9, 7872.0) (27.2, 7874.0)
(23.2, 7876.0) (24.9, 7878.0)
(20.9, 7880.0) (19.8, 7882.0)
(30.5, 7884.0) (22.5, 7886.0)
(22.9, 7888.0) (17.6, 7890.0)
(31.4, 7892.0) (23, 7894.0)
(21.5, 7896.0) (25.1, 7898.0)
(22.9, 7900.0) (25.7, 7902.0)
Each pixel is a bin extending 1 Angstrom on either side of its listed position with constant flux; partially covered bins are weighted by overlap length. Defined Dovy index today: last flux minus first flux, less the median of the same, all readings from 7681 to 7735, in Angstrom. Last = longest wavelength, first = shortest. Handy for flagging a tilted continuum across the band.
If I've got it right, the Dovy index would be -26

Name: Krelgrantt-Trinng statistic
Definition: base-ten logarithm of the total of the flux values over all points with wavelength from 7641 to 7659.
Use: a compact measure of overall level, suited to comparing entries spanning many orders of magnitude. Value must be 2.338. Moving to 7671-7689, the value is 2.345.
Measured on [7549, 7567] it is 2.342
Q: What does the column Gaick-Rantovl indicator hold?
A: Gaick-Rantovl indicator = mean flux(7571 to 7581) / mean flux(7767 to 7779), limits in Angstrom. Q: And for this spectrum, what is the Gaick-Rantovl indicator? 1.11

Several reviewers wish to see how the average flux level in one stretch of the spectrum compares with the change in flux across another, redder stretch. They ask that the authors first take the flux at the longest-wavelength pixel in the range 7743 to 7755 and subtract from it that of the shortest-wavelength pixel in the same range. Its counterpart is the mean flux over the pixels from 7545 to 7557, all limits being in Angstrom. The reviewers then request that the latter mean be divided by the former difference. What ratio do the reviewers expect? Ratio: -8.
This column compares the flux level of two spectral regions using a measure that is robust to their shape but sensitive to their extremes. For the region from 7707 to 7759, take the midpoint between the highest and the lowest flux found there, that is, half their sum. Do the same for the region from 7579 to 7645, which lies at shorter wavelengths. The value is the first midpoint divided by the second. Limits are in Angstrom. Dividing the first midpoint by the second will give 1.01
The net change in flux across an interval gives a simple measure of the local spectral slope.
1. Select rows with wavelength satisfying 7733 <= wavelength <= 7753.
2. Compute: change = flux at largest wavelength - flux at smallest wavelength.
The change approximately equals 4.0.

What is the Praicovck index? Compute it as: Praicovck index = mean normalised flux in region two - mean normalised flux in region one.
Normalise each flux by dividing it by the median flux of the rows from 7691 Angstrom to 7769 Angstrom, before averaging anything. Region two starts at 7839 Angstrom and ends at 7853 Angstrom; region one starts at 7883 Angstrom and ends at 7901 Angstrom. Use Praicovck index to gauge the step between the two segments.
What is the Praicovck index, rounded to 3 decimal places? 0.029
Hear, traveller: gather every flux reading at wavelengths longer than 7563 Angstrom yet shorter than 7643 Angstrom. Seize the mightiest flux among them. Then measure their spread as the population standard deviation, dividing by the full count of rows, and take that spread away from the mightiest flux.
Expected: 28.9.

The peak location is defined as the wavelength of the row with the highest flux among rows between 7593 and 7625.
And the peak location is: 7610.0 Angstrom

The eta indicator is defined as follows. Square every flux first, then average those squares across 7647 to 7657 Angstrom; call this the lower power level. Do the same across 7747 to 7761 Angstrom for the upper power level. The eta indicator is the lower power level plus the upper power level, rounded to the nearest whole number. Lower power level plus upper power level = 1266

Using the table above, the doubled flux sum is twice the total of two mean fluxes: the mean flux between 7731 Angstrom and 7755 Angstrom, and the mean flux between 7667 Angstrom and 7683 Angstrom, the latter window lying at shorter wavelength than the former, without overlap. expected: 100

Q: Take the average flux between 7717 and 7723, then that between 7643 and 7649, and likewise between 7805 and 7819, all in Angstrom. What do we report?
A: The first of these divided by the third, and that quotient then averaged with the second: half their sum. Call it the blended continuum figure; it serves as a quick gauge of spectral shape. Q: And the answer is 12.1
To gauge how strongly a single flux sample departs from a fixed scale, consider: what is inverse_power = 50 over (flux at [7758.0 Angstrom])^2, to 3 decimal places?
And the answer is 0.092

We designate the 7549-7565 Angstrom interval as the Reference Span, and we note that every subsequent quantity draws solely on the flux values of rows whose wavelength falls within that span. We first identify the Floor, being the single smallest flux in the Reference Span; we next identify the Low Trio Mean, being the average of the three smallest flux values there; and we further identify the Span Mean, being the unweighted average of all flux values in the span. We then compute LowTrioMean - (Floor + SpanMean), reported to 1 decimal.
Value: -23.4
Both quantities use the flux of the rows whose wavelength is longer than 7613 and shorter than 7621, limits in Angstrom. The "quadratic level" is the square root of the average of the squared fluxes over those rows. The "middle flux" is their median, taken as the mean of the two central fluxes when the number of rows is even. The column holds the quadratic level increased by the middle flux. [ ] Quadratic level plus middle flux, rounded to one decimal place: 49.5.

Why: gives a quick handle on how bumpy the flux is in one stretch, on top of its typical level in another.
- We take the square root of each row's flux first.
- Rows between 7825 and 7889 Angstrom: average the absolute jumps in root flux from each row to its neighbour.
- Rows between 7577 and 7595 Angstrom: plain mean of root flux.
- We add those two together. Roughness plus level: 5.43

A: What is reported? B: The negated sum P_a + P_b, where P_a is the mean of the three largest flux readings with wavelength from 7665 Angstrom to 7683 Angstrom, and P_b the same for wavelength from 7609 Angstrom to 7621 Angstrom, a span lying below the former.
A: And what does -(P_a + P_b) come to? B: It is -58.5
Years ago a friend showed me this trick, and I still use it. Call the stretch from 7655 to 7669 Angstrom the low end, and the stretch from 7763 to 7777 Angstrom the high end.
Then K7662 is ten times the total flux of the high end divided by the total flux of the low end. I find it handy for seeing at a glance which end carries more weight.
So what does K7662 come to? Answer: 9.4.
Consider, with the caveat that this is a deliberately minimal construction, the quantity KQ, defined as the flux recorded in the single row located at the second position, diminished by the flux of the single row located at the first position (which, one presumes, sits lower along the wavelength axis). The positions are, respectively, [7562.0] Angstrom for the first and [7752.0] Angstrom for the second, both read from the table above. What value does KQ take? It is 2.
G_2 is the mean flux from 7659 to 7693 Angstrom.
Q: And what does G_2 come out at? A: 25.1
